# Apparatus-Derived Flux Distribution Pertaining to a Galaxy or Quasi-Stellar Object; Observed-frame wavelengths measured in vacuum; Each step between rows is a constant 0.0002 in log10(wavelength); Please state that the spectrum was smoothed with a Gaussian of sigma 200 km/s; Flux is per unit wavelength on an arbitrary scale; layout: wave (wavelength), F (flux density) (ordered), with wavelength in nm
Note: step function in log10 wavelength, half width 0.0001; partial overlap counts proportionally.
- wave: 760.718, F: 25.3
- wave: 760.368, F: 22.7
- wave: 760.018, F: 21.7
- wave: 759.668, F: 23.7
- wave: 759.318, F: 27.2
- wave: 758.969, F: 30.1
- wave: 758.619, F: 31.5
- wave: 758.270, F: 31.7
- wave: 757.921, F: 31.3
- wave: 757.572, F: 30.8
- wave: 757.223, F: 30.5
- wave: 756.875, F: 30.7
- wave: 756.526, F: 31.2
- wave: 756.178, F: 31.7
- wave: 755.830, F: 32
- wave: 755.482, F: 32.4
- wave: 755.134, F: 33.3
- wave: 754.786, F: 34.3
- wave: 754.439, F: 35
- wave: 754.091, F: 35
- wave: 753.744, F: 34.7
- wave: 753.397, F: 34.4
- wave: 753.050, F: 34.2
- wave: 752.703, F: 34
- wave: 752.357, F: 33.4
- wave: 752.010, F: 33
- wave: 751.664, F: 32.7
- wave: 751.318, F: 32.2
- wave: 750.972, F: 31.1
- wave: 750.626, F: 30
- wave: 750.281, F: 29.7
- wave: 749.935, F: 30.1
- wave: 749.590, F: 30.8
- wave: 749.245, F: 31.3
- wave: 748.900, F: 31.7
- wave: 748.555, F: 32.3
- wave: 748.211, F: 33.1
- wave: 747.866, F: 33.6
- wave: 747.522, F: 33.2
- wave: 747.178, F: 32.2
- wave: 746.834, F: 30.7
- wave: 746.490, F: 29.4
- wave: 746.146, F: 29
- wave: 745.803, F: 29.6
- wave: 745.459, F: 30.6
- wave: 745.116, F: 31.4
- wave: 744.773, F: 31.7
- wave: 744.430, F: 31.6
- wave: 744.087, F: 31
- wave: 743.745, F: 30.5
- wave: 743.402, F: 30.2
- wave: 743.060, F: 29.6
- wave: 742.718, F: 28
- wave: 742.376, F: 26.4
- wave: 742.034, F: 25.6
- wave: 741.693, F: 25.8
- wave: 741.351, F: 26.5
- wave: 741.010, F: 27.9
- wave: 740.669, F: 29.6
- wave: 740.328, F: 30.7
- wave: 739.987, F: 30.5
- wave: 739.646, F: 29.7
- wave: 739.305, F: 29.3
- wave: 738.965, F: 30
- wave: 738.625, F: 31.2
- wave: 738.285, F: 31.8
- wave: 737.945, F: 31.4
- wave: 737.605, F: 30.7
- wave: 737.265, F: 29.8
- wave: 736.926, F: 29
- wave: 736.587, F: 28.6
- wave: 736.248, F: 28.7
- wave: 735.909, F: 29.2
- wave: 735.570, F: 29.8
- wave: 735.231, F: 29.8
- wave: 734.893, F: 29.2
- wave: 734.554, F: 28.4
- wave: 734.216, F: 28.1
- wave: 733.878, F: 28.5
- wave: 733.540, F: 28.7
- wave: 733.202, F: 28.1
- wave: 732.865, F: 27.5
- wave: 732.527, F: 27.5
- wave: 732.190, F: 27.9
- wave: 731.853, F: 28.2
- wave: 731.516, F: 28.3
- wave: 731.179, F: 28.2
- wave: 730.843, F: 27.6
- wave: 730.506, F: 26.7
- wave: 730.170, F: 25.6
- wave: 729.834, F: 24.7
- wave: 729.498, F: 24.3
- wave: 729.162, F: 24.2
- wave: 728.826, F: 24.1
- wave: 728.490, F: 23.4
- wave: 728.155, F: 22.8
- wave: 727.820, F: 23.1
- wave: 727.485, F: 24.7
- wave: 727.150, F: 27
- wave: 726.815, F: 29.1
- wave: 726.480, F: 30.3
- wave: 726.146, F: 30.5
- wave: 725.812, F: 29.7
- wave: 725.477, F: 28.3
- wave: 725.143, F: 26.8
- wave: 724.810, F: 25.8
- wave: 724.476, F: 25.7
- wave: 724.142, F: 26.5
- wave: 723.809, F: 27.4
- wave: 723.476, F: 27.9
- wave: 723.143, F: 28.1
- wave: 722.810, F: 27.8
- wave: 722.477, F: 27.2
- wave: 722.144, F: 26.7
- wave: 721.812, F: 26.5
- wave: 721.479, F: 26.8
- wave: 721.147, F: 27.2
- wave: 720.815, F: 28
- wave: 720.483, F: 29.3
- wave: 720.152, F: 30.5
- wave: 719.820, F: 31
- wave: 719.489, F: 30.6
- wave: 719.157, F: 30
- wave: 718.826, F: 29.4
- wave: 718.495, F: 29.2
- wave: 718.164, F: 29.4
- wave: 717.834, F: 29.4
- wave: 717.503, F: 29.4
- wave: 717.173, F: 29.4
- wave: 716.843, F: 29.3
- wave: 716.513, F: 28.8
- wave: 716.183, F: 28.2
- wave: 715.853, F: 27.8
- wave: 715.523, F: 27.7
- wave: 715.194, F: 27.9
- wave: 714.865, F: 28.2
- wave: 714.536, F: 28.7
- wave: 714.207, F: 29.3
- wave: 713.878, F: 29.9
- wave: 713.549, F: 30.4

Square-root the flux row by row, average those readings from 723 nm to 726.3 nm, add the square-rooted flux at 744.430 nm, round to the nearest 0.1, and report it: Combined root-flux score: 10.9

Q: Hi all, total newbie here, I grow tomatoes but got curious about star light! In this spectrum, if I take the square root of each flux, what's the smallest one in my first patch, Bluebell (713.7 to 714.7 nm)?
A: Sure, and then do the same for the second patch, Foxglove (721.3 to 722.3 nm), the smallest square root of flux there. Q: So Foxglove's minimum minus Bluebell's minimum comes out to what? -0.2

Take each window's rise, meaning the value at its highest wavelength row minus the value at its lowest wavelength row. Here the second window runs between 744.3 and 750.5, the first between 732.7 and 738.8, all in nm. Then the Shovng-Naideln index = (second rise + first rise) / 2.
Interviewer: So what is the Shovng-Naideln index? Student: 0.9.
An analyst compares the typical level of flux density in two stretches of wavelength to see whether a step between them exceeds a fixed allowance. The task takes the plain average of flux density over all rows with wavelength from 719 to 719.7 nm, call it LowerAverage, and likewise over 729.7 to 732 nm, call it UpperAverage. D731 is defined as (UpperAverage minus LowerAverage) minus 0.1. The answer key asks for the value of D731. -3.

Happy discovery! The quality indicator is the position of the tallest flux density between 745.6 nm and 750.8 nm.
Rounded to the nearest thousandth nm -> 747.866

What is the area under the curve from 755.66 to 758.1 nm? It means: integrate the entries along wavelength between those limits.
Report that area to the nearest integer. 76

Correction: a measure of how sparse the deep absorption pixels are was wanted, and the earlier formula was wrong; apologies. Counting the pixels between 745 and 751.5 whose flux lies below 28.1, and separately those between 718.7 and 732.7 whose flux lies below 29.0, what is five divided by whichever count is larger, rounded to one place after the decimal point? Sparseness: 0.2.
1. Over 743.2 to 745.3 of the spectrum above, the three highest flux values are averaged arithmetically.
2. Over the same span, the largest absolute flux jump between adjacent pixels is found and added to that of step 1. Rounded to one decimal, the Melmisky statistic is 32.2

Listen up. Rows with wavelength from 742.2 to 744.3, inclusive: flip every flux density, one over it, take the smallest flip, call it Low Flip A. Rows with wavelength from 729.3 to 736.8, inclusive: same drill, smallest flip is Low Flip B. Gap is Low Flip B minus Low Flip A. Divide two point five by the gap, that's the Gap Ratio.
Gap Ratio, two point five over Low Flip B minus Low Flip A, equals 1925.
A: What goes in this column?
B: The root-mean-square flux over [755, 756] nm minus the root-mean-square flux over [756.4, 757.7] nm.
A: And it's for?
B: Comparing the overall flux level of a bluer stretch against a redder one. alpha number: 2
